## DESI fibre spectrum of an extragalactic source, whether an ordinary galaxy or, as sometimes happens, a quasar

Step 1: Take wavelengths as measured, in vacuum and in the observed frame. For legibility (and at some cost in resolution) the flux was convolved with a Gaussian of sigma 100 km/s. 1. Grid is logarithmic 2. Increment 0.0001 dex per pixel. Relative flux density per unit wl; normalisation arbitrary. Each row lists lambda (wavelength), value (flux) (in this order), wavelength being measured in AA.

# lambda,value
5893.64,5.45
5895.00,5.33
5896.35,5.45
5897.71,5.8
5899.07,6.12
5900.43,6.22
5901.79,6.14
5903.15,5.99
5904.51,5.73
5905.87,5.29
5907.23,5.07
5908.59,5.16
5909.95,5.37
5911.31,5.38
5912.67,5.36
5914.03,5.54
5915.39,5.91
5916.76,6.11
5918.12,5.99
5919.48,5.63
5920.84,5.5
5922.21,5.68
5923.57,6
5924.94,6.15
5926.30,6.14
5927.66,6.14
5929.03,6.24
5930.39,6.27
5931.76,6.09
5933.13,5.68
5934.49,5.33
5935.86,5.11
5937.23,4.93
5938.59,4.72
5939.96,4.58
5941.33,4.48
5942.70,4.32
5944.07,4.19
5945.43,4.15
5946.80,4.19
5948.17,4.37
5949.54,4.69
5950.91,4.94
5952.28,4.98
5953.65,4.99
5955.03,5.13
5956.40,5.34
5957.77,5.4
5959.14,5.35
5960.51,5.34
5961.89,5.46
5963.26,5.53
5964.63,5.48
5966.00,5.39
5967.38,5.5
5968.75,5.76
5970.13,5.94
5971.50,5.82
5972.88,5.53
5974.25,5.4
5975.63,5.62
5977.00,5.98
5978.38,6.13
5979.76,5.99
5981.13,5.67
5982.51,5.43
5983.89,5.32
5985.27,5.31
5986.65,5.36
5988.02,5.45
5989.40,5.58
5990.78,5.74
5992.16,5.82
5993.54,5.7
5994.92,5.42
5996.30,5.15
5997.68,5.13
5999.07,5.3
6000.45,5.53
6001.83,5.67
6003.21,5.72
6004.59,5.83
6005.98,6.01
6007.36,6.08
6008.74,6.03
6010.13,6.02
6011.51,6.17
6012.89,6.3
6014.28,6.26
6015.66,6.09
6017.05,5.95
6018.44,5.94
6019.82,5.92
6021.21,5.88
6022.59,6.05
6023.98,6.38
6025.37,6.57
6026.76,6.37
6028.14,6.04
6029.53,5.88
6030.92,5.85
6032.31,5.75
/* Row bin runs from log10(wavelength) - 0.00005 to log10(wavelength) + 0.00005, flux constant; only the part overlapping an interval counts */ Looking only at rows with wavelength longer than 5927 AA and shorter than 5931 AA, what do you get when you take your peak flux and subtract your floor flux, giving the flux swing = 0.1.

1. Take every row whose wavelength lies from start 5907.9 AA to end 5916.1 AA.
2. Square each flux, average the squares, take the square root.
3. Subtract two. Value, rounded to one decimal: 3.5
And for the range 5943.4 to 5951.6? 2.4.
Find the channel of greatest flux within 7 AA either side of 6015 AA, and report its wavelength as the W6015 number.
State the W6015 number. 6012.89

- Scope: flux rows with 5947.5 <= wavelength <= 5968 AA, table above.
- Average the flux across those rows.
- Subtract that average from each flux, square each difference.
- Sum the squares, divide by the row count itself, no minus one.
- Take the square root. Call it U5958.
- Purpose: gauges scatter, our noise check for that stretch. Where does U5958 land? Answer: 0.33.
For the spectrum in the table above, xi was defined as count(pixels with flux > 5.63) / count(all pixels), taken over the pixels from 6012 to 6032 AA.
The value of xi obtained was 1.0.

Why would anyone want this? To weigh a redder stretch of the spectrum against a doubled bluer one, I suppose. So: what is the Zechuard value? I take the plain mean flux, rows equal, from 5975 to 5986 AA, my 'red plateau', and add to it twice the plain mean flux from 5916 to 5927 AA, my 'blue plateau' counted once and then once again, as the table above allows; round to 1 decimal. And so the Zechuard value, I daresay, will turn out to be 17.5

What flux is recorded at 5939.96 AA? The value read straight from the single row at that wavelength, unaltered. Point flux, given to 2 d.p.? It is 4.58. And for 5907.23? 5.07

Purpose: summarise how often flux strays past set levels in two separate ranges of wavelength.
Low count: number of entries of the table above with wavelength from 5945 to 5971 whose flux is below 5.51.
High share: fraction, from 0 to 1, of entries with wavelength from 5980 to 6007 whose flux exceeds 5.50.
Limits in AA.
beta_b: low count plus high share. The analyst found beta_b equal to 17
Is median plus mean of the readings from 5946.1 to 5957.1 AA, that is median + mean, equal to 9.79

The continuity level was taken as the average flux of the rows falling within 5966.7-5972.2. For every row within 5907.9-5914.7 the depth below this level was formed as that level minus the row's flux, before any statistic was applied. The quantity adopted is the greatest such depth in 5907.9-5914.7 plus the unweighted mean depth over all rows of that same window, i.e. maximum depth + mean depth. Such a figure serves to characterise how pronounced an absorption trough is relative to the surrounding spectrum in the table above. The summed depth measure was 1.0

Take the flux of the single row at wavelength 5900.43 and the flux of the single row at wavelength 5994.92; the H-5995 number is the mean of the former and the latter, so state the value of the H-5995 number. 5.82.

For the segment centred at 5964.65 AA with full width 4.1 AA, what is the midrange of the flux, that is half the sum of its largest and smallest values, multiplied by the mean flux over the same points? 30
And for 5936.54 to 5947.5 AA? 20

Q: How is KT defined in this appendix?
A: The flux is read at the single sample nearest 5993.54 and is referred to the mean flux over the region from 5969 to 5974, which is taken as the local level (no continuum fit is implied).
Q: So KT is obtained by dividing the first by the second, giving 0.99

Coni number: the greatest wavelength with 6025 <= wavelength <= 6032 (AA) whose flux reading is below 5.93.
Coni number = 6030.92 AA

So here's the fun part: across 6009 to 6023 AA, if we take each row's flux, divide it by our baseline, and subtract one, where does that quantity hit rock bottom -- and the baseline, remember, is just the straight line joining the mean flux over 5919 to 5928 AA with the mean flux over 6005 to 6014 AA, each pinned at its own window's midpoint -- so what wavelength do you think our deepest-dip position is 6021.21 AA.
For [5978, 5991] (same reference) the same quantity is 5985.27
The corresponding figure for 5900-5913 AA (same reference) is 5907.23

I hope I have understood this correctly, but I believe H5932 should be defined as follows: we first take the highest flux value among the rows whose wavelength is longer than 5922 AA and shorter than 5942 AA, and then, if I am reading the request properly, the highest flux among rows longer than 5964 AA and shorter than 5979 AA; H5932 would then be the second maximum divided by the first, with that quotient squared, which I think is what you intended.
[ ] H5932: 0.96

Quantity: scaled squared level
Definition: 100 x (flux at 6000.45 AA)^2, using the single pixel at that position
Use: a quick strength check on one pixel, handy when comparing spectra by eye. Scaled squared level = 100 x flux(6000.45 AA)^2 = 3058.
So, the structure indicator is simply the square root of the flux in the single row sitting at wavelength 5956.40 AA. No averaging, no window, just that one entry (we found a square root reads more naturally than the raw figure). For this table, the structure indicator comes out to 2.31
